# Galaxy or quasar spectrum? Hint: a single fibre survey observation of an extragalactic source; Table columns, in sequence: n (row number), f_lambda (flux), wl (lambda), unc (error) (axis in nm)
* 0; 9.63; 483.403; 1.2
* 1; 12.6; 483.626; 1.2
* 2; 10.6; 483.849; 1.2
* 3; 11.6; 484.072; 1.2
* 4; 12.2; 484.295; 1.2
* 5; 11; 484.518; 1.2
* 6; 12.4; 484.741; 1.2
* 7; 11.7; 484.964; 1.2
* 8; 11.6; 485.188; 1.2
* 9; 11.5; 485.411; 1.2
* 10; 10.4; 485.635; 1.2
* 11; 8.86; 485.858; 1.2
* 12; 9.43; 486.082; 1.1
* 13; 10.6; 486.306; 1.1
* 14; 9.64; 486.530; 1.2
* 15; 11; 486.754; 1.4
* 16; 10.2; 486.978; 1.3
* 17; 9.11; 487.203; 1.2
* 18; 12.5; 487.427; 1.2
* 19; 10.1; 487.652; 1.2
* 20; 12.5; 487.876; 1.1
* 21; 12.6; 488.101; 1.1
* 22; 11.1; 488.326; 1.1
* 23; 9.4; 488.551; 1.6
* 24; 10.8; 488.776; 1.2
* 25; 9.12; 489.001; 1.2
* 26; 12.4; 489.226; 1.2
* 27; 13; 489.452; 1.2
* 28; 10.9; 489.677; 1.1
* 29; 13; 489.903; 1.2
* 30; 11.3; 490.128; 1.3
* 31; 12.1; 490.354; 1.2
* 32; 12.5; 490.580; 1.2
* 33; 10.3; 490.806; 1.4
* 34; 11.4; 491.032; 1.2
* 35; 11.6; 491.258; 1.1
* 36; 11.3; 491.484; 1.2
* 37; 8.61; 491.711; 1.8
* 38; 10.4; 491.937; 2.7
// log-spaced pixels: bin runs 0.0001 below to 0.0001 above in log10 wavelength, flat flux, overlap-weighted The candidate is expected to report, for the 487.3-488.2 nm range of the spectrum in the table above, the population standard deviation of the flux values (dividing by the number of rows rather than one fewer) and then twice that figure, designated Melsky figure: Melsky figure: 2.11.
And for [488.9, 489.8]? 3.00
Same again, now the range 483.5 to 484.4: 1.51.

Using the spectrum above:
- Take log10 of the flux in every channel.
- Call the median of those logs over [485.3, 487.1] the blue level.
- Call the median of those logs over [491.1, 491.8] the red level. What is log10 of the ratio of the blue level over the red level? -0.017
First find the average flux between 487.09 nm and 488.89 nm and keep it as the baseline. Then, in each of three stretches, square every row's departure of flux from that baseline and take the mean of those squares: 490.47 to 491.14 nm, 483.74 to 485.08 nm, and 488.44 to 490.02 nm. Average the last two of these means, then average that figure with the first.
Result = 1.23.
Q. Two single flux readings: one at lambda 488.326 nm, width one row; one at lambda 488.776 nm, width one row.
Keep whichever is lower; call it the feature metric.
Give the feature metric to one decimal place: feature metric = 10.8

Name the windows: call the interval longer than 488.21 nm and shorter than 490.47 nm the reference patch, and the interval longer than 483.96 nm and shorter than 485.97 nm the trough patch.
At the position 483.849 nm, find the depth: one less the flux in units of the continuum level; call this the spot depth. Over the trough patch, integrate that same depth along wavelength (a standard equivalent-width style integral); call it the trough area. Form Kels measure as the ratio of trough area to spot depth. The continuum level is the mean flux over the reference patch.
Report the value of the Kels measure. 0.2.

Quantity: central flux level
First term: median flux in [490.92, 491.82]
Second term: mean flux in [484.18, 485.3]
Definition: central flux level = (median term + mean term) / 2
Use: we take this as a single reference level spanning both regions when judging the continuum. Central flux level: 11.6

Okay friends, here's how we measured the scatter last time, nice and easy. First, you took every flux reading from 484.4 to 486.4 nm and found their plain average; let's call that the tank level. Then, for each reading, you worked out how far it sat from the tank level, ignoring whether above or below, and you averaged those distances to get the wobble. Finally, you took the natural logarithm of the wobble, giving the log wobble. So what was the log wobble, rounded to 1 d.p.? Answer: -0.1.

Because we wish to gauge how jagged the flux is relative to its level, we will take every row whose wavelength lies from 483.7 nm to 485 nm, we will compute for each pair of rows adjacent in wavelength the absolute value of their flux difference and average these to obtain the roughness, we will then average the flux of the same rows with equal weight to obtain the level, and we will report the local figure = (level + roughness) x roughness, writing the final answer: 12.3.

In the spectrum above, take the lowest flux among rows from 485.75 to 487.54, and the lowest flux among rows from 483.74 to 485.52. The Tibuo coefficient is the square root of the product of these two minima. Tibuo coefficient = 9.69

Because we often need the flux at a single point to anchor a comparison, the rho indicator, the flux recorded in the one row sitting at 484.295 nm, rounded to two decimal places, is 12.20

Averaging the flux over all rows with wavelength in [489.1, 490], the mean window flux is 12.3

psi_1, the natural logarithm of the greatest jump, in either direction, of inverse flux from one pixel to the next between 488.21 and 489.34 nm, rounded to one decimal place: -3.5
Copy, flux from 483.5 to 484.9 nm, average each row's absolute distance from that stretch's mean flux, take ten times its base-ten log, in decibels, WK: -1.8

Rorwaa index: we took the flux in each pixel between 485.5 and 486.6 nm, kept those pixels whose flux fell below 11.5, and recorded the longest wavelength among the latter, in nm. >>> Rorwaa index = 486.530 nm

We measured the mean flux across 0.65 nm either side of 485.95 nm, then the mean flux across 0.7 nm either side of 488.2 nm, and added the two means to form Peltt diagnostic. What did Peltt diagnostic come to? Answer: 21.2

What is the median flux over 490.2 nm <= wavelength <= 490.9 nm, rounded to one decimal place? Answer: 12.1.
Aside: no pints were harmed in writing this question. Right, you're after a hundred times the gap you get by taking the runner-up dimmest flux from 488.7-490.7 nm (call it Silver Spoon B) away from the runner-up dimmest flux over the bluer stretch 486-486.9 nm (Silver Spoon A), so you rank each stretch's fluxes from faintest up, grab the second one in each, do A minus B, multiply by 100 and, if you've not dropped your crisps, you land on -116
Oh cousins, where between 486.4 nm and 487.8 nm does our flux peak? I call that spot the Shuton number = 487.427 nm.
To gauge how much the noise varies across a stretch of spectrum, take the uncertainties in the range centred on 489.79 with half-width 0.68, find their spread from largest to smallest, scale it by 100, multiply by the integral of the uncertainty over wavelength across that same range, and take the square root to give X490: 5.7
